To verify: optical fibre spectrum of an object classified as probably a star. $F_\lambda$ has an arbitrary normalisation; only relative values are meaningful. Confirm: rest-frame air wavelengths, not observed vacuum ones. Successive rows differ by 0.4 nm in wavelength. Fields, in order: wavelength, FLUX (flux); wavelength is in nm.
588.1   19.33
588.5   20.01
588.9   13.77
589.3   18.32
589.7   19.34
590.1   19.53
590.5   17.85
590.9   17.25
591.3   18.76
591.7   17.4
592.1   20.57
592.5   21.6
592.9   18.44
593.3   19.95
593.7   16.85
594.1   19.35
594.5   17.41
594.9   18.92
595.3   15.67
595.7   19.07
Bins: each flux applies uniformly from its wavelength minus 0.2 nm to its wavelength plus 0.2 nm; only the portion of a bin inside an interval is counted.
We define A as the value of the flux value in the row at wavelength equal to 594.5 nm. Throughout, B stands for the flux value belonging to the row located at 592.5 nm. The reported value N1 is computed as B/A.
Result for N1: 1.24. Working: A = 17.41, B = 21.6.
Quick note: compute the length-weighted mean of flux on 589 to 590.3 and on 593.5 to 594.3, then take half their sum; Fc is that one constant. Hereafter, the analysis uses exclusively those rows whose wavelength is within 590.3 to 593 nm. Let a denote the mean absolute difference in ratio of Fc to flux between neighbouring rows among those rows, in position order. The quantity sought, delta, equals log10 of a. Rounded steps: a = 0.092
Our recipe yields -1.04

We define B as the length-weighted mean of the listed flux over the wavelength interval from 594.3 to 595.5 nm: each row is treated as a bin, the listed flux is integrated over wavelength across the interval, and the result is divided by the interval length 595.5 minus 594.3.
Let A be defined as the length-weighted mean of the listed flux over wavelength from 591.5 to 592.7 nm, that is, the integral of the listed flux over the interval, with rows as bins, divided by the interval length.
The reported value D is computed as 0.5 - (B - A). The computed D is 3.0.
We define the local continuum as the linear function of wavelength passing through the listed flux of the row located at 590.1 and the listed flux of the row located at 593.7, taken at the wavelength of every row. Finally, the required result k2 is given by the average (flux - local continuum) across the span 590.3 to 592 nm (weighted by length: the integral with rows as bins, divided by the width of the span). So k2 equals -0.76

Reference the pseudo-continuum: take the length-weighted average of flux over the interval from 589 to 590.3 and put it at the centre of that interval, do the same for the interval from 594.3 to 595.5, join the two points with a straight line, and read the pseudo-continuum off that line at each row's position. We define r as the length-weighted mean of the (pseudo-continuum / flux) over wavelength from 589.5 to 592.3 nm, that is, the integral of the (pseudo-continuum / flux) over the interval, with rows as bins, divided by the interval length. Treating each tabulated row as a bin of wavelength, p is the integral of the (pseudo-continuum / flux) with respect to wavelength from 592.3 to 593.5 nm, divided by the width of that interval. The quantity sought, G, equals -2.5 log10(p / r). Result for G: 0.10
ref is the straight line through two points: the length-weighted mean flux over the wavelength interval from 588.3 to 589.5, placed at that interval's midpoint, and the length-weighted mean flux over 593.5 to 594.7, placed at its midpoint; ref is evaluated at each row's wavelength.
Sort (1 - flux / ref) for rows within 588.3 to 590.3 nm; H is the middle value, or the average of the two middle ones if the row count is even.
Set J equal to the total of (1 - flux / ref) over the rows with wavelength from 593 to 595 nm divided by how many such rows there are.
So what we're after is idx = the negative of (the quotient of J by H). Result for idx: -0.3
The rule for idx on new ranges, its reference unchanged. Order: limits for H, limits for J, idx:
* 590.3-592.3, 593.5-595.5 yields 0.8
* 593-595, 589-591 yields -1.0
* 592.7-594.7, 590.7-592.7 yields -2.2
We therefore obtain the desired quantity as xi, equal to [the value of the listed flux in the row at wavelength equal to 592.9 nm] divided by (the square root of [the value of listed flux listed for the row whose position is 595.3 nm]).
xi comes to 4.66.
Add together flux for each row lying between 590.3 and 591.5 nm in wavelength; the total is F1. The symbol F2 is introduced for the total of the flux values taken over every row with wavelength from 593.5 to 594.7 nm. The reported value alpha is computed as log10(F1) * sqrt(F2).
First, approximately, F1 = 54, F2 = 53.6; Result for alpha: 12.7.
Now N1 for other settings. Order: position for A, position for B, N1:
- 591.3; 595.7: 1.02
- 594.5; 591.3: 1.08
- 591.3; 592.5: 1.15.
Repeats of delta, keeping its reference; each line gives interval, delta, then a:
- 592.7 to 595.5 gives -0.89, 0.130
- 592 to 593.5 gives -1.06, 0.088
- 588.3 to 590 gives -0.57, 0.267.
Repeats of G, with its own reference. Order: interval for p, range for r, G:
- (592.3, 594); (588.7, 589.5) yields 0.27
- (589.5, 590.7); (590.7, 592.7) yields -0.03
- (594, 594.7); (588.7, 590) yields 0.15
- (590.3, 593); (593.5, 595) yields 0.00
